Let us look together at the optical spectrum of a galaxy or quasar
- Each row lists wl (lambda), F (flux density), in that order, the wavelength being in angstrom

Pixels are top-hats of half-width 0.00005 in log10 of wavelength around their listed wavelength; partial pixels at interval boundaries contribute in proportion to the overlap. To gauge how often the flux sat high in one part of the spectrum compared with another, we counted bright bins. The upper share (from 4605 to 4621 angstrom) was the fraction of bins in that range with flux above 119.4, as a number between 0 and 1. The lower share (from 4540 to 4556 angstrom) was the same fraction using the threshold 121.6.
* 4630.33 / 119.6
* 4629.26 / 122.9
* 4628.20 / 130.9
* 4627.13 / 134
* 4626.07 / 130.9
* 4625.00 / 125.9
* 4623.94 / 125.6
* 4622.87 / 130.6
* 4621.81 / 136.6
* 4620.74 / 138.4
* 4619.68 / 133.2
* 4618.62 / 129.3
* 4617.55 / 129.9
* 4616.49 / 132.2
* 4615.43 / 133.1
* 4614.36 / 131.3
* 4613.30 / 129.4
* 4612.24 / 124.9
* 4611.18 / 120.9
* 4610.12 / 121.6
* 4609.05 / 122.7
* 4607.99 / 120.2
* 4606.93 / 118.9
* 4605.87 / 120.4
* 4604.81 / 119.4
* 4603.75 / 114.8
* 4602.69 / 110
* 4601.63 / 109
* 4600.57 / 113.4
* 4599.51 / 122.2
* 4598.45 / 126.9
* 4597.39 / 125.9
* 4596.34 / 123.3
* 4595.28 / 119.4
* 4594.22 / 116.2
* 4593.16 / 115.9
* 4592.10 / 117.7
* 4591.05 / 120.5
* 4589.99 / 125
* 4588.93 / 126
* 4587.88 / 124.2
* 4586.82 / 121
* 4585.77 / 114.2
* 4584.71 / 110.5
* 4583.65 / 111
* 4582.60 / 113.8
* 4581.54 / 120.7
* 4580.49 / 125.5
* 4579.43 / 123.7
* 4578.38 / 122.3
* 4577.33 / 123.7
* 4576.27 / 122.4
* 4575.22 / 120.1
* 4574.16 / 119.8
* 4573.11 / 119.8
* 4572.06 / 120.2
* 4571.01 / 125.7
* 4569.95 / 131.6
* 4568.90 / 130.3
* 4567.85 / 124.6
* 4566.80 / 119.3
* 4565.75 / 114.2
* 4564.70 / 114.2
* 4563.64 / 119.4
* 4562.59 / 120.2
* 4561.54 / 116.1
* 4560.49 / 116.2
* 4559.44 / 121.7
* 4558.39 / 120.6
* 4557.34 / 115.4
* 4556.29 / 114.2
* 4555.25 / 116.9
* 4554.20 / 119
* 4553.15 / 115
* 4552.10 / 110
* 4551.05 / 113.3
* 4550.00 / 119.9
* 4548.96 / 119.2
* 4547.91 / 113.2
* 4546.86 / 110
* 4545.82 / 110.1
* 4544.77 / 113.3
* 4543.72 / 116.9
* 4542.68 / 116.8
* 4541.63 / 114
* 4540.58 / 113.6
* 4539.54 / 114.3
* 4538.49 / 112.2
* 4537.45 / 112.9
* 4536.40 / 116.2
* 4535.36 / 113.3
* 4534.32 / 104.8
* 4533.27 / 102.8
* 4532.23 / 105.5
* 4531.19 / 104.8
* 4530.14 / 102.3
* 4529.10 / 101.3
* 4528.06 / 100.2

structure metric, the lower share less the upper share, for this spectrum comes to -0.93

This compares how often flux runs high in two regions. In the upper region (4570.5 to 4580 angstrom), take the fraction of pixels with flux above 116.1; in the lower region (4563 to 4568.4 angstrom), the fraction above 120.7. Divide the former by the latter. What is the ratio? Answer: 5.0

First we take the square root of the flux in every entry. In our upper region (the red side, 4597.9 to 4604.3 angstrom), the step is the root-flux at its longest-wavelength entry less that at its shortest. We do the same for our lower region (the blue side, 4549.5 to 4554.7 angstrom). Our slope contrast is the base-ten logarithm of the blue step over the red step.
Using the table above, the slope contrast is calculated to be -1.1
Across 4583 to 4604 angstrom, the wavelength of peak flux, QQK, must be 4598.45 angstrom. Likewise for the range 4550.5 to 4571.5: 4569.95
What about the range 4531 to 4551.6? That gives 4550.00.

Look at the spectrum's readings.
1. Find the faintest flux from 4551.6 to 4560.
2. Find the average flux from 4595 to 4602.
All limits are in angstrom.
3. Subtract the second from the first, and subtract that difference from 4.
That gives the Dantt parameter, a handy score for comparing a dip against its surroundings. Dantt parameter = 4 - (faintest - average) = 14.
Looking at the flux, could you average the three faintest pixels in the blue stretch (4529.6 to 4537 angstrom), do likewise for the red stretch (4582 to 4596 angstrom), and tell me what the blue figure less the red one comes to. -8.5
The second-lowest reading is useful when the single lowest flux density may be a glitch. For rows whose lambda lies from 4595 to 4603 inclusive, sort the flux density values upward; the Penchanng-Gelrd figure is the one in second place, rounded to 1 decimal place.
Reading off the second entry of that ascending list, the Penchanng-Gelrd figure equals 110.0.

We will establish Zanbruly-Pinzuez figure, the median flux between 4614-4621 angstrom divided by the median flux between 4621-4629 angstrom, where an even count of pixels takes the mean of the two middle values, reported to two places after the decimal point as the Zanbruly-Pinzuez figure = 1.01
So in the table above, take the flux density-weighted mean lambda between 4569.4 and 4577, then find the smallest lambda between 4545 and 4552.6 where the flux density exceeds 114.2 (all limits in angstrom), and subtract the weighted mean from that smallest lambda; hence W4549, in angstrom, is -24.1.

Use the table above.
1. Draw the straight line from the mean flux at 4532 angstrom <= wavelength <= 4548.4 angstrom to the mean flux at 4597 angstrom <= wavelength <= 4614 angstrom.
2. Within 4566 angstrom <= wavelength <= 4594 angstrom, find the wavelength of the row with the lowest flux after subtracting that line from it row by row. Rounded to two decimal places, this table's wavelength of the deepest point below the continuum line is 4584.71 angstrom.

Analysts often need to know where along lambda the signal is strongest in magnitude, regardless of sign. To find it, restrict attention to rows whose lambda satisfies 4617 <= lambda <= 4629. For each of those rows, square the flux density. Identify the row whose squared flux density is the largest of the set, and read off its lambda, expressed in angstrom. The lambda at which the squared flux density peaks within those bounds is 4620.74 angstrom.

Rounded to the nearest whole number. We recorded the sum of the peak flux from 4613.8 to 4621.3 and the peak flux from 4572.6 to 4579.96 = 262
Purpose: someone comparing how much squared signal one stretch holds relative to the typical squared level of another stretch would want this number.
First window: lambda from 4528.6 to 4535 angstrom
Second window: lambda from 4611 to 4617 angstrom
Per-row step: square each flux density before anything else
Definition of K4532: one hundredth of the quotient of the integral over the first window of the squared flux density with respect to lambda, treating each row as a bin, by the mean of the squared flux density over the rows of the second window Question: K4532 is 0.041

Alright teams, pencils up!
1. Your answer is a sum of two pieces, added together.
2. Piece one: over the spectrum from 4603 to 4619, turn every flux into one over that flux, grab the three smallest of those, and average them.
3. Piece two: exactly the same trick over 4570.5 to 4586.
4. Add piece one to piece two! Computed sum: 0.0156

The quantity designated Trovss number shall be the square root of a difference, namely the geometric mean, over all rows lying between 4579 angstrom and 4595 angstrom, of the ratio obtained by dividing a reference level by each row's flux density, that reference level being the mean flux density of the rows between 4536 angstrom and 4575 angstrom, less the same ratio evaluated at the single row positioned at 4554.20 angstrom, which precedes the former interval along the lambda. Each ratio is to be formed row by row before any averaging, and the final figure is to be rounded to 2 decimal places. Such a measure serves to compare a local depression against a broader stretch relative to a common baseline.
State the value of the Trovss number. 0.02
